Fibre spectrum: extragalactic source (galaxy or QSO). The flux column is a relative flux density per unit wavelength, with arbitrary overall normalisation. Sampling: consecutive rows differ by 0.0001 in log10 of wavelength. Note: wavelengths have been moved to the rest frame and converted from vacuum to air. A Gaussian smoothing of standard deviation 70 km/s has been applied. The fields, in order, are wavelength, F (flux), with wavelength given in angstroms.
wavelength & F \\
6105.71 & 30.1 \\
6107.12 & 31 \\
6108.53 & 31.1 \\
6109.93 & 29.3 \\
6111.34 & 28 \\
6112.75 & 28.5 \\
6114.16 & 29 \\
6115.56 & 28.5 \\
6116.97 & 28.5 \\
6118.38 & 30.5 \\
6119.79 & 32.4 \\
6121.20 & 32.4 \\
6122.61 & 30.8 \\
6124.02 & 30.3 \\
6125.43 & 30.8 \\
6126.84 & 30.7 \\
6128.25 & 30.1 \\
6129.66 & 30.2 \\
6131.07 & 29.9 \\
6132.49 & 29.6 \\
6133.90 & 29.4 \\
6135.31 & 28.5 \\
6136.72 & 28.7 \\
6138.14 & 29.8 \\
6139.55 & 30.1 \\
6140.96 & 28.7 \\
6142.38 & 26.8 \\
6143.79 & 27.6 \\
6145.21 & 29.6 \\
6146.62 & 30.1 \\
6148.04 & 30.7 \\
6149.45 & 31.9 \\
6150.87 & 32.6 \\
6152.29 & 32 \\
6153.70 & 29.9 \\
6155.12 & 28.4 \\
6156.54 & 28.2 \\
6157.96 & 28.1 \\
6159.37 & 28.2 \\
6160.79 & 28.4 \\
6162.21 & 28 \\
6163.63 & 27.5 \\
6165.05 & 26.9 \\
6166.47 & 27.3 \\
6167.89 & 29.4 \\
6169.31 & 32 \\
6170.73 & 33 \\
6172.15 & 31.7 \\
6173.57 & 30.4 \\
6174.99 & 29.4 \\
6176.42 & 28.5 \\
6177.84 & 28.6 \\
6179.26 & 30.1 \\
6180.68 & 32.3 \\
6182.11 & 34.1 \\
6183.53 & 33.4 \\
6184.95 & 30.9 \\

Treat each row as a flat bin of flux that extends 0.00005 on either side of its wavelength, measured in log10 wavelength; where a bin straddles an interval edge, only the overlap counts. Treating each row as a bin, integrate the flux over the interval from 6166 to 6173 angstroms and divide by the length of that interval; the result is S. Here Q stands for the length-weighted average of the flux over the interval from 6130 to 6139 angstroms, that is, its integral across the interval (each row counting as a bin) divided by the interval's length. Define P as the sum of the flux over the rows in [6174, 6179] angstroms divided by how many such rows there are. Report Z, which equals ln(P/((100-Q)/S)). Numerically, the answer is 2.53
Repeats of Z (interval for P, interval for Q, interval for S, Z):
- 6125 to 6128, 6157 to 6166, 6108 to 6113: 2.52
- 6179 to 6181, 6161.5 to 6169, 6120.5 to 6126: 2.60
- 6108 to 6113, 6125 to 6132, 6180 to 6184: 2.63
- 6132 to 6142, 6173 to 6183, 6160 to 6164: 2.47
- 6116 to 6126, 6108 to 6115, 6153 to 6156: 2.54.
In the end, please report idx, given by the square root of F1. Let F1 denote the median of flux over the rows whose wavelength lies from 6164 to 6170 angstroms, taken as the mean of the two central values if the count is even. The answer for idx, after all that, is 5.32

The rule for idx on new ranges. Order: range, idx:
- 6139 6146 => 5.36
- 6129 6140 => 5.45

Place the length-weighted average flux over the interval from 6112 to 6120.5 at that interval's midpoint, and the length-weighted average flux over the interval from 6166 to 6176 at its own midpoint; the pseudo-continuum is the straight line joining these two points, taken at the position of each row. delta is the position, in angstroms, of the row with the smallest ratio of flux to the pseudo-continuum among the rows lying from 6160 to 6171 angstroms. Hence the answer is 6165.05 angstroms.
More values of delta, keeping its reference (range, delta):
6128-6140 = 6135.31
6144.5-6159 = 6157.96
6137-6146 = 6142.38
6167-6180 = 6176.42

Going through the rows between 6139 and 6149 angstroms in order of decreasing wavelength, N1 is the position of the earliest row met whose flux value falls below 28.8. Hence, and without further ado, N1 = 6143.79 angstroms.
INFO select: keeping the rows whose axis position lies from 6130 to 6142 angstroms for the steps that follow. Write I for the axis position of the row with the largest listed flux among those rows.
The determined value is 6139.55 angstroms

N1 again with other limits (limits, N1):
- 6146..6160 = 6159.37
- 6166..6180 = 6177.84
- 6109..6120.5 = 6116.97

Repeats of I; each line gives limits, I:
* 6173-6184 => 6182.11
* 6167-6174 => 6170.73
